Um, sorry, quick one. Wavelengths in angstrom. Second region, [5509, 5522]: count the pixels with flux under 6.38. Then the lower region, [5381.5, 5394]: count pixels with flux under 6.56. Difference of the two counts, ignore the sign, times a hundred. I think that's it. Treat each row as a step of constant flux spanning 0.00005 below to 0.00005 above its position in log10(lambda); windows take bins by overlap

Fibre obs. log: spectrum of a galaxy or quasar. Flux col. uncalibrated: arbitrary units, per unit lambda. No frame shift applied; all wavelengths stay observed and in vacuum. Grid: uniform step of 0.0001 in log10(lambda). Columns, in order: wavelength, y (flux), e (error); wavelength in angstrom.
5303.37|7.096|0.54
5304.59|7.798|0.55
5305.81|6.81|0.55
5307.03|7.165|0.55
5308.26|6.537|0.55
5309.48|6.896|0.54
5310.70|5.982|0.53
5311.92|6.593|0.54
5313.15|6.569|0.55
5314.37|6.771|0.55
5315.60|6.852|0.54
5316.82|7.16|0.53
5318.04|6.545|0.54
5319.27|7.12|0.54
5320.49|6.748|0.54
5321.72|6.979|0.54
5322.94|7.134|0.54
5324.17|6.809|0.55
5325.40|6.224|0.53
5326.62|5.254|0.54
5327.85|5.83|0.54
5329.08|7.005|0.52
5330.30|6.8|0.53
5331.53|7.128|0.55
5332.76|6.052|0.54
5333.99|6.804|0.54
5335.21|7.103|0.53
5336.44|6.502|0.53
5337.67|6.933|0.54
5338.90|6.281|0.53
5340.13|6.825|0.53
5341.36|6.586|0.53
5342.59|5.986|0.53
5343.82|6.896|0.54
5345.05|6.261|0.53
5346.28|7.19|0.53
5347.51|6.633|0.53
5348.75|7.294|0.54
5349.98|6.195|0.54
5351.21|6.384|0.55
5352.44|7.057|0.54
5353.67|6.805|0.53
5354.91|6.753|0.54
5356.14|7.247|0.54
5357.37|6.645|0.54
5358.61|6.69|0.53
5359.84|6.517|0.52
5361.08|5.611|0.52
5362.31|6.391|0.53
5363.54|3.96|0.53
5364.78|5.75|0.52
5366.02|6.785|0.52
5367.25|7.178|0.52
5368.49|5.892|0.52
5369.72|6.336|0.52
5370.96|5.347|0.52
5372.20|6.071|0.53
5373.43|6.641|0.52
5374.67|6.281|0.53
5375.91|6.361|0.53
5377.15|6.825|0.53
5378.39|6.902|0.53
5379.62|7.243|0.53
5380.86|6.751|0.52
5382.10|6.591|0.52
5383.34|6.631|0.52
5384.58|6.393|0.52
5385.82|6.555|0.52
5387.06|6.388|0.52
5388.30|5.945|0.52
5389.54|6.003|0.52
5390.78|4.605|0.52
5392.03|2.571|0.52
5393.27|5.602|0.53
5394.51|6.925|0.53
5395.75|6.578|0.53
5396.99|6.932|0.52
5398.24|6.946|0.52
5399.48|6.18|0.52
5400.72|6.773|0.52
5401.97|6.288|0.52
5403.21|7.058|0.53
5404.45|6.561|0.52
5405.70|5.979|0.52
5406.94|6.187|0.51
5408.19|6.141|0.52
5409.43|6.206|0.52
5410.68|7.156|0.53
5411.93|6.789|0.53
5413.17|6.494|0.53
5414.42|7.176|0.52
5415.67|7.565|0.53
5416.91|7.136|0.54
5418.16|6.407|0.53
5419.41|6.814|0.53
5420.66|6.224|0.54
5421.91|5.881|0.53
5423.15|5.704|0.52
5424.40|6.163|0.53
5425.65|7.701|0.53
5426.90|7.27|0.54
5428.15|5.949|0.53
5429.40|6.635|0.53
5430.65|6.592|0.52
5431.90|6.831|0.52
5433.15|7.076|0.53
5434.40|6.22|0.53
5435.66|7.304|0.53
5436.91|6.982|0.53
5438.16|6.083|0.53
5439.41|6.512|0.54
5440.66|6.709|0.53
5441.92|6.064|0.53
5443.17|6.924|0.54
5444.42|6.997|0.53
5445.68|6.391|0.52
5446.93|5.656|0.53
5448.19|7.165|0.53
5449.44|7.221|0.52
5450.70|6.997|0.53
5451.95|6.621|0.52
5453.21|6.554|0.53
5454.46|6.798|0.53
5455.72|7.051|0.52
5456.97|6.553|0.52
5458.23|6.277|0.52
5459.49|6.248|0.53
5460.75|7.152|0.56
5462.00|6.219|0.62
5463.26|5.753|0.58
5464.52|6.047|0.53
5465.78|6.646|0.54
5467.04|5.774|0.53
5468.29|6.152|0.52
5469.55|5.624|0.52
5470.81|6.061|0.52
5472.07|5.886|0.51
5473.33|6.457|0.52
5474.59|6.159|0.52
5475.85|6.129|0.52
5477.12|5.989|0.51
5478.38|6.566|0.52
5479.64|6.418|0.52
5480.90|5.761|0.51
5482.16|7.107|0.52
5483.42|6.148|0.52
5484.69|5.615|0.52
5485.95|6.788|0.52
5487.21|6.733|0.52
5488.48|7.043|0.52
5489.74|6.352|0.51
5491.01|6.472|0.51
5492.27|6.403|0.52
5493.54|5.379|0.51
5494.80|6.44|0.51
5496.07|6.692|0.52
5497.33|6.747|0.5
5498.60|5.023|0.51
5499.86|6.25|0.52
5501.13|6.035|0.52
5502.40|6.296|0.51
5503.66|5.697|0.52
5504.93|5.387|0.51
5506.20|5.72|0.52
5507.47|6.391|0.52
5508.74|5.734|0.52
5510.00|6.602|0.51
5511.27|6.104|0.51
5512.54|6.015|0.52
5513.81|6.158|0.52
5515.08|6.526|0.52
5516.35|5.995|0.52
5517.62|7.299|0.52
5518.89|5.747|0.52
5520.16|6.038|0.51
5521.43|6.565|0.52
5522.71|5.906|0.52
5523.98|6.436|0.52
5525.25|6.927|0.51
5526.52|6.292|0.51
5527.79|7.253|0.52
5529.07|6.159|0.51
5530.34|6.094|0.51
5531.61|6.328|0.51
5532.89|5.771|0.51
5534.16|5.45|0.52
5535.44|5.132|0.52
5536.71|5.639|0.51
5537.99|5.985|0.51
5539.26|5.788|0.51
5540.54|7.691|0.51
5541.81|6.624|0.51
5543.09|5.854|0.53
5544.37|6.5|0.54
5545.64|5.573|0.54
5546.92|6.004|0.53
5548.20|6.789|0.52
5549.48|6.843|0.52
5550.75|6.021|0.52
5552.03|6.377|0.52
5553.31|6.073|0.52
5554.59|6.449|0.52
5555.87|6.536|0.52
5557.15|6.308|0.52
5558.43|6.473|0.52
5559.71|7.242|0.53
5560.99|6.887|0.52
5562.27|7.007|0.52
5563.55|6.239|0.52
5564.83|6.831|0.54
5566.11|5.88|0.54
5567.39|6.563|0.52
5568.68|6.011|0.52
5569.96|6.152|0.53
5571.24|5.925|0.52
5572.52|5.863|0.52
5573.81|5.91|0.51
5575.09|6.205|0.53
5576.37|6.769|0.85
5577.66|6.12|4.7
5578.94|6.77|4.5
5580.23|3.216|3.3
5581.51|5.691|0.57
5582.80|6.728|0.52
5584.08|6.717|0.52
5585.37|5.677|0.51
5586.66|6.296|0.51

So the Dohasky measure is 200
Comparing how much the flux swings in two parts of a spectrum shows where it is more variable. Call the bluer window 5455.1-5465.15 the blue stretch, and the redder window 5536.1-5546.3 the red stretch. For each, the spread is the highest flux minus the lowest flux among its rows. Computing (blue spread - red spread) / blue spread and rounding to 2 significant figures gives -0.51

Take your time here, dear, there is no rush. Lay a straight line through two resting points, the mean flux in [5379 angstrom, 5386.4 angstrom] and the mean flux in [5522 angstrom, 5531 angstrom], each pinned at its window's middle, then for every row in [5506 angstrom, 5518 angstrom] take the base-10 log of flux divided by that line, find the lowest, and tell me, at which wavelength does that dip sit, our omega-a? 5506.20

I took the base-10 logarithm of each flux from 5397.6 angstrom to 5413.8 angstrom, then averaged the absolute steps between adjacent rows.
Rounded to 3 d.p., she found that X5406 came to 0.031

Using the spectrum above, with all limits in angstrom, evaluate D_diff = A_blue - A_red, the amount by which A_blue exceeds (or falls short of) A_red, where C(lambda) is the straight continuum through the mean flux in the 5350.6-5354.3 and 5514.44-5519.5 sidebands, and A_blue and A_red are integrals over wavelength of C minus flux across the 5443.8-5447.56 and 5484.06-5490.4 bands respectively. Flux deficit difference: 1.1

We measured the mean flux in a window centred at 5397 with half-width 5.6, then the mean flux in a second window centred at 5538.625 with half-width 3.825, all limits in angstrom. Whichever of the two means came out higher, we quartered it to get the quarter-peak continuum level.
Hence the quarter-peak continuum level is 1.54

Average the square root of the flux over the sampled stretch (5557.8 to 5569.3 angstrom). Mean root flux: 2.56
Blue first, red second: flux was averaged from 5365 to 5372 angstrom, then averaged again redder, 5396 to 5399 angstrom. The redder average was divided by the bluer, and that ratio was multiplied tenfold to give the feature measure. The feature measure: 11.0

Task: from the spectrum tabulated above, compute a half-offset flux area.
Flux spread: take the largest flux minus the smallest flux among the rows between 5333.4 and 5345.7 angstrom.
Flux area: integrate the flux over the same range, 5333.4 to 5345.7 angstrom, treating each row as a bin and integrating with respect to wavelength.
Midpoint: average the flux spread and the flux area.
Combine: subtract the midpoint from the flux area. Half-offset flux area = 40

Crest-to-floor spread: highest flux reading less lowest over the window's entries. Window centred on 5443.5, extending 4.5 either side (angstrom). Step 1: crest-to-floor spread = 1.3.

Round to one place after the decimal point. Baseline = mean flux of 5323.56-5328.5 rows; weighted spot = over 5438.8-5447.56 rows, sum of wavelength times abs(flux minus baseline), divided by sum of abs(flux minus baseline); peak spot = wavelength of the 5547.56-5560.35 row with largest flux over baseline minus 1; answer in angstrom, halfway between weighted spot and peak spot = 5501.4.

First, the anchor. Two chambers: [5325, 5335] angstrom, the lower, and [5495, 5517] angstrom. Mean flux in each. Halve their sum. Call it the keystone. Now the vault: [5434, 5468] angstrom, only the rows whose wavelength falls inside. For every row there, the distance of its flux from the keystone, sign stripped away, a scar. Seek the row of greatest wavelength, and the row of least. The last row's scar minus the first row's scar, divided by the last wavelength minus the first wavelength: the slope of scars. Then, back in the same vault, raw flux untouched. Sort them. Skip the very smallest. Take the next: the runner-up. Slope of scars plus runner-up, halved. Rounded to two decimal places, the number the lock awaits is 2.88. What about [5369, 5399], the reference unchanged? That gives 2.31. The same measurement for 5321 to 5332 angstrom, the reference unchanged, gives 2.92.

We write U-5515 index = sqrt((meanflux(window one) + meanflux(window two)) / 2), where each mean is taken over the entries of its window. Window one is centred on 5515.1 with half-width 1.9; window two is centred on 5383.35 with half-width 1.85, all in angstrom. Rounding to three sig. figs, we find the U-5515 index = 2.53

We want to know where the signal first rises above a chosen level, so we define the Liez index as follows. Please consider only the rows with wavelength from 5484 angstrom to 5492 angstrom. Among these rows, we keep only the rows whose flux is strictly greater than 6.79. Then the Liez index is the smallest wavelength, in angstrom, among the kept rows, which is 5488.48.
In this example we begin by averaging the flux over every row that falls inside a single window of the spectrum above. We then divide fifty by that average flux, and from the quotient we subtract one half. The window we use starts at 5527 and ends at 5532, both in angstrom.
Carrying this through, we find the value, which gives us 7.24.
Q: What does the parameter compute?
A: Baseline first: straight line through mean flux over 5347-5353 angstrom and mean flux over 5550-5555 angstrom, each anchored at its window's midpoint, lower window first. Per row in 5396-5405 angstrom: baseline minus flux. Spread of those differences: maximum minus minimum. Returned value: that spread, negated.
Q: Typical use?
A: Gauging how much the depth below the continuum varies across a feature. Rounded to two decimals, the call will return -0.89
